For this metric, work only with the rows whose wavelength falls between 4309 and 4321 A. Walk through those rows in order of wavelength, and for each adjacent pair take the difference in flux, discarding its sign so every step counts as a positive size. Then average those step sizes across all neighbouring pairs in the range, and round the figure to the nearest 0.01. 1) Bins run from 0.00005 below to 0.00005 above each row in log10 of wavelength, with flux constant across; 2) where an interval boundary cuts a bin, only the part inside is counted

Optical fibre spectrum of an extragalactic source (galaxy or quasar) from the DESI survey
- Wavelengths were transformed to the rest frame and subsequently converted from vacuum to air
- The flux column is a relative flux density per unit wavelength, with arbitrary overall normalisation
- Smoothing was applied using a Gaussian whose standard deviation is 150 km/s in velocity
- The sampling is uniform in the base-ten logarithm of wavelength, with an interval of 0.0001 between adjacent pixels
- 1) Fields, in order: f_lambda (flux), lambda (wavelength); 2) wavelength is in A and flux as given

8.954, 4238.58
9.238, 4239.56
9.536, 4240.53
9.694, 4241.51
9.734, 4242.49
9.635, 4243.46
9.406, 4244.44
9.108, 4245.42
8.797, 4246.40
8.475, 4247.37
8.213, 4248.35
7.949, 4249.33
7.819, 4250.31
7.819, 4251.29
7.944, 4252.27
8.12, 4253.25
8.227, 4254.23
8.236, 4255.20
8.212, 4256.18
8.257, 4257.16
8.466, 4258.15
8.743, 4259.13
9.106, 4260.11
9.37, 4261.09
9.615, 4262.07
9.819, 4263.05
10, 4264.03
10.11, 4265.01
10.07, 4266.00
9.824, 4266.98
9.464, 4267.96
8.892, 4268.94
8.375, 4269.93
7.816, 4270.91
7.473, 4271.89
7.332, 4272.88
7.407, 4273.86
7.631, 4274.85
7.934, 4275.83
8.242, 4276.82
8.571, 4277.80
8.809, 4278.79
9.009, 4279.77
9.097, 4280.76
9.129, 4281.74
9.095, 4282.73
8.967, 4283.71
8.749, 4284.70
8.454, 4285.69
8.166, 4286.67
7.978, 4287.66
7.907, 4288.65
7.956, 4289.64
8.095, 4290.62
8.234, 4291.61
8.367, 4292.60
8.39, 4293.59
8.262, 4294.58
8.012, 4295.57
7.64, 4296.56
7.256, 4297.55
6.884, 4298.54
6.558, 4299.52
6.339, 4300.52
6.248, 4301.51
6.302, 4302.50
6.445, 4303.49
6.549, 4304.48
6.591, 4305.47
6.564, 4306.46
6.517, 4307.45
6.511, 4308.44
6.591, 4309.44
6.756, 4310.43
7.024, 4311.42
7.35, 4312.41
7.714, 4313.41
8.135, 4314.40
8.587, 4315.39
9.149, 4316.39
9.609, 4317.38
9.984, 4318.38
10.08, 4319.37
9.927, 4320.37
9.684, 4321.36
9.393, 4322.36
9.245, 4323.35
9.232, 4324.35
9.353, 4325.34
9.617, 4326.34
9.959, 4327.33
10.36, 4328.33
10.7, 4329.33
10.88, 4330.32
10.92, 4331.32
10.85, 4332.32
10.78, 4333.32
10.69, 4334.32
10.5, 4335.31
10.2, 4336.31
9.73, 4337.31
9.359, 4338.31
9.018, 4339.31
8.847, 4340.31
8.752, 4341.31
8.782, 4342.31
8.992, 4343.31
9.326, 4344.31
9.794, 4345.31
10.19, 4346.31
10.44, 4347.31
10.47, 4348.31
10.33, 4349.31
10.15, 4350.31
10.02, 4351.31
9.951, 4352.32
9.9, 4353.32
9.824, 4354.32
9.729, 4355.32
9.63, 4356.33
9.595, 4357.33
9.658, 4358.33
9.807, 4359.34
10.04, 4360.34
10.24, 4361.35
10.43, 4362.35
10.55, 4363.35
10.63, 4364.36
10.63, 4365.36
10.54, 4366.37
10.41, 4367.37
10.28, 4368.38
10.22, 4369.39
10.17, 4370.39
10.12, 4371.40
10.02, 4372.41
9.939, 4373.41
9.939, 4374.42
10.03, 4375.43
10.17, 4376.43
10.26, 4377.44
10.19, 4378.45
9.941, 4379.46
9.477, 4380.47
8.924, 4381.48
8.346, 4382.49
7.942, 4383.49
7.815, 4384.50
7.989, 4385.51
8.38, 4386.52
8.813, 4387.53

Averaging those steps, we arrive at 0.33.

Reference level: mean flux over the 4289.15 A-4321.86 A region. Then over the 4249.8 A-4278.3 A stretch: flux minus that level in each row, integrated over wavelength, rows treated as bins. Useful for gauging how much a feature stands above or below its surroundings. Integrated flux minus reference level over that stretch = 25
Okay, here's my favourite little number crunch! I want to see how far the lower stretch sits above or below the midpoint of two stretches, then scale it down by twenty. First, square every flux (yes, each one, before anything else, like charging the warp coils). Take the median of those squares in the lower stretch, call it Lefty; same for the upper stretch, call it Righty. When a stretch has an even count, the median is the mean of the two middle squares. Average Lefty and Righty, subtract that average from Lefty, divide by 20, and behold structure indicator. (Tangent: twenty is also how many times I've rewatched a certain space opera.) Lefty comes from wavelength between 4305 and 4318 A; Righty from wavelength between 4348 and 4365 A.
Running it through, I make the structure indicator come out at -1.3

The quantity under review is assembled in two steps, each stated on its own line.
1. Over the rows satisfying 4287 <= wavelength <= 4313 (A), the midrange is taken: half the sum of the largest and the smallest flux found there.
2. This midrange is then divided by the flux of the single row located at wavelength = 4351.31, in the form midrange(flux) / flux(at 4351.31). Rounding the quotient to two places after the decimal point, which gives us 0.73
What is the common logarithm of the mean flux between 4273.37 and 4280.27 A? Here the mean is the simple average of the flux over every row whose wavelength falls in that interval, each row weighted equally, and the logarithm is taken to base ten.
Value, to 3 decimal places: 0.915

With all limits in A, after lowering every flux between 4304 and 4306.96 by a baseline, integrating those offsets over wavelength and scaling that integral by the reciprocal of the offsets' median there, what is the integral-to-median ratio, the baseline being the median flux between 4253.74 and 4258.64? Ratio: 3.0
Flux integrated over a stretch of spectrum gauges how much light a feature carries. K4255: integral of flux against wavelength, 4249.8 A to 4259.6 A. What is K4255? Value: 80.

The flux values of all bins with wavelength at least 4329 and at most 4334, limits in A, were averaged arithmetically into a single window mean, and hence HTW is 10.8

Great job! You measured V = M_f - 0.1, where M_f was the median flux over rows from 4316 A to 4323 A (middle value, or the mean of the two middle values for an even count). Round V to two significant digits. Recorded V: 9.6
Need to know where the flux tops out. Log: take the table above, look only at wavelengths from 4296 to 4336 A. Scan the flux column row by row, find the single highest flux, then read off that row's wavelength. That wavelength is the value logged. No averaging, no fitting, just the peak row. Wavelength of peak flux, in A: 4331.32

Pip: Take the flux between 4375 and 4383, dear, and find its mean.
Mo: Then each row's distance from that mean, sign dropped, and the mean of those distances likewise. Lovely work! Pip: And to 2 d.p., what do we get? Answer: 0.56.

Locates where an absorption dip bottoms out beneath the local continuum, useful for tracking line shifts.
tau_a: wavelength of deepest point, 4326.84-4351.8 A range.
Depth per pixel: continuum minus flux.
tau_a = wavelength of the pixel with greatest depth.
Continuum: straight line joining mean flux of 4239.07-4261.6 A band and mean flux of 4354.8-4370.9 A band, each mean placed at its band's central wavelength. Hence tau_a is 4341.31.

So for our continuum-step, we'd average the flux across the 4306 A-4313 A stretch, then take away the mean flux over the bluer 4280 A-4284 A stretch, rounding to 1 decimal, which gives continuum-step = -2.3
